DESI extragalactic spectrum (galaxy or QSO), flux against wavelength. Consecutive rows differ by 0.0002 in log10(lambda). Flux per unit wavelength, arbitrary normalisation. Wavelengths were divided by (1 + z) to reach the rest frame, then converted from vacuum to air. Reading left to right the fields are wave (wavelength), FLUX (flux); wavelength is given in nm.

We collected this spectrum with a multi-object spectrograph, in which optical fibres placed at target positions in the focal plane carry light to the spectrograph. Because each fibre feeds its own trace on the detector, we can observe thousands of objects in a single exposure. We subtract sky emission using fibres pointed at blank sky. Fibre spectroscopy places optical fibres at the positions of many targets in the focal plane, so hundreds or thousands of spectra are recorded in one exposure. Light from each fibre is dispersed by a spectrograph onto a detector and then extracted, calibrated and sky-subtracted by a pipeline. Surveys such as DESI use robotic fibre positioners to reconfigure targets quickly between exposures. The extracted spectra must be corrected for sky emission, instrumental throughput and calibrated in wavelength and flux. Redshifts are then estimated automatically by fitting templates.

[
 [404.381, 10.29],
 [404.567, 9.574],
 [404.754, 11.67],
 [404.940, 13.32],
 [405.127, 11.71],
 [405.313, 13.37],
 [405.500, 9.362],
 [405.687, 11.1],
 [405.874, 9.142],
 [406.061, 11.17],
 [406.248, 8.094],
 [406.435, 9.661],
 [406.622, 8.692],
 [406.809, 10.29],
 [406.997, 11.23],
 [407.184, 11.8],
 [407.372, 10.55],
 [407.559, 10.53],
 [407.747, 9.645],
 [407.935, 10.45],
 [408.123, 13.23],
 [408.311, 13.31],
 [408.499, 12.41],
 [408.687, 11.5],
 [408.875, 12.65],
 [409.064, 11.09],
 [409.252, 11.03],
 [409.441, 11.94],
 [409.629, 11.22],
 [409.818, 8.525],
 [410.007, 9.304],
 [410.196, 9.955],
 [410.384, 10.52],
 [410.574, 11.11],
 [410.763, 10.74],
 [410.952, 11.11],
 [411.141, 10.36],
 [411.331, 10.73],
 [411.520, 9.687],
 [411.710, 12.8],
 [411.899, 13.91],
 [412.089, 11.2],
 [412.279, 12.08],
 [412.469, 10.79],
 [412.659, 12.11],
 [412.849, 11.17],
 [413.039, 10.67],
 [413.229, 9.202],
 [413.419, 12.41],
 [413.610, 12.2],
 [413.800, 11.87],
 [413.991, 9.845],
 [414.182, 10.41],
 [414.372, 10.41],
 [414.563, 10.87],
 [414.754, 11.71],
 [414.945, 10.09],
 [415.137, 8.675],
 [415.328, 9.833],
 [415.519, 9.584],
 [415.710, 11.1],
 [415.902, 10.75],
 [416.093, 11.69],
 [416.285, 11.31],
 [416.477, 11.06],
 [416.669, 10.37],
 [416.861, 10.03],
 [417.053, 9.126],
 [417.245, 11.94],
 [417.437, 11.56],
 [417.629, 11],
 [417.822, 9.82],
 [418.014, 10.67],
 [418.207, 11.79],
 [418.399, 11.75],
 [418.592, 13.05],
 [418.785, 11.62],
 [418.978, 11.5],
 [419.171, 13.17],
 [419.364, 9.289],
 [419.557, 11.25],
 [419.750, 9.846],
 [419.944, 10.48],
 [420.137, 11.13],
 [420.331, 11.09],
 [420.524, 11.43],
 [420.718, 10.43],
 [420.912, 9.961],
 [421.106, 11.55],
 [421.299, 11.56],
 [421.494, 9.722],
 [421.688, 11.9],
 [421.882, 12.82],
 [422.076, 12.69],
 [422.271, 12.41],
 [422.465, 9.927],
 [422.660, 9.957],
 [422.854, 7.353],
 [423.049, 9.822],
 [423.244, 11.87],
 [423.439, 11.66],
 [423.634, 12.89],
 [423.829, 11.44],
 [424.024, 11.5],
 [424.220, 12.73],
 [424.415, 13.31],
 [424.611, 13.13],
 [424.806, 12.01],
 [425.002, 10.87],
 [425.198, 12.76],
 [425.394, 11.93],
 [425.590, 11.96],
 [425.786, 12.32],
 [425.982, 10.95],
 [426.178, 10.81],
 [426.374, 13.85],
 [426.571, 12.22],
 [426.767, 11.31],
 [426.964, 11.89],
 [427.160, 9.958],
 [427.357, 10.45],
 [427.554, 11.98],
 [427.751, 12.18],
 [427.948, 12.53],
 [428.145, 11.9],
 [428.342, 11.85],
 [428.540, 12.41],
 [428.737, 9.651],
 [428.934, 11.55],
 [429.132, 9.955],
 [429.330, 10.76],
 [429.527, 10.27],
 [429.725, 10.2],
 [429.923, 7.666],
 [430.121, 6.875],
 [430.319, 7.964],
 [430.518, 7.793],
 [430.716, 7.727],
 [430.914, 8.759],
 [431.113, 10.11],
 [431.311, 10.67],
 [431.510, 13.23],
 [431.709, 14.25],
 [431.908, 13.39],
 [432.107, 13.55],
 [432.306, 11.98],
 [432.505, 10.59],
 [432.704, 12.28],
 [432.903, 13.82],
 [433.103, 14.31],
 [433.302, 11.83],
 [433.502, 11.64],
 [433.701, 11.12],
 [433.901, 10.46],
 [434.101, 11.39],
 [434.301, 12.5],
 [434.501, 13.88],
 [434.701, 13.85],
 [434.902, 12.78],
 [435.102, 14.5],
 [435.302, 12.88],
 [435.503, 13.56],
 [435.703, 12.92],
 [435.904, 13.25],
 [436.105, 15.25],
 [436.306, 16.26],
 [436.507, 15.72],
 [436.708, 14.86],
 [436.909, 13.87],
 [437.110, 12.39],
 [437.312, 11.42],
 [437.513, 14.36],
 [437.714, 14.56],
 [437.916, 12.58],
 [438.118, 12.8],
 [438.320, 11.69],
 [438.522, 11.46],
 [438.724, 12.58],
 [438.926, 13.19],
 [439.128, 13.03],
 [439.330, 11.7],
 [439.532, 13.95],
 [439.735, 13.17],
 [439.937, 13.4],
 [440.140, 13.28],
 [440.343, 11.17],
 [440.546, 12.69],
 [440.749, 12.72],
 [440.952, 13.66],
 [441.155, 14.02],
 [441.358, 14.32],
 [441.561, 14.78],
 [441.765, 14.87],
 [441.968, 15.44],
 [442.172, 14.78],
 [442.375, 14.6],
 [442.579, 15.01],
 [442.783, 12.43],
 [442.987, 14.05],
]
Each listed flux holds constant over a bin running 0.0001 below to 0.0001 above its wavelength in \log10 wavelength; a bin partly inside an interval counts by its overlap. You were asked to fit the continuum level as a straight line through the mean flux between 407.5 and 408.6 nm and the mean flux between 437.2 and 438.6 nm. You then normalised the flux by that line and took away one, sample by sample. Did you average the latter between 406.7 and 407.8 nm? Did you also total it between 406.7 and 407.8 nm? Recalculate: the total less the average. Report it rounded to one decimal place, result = -0.4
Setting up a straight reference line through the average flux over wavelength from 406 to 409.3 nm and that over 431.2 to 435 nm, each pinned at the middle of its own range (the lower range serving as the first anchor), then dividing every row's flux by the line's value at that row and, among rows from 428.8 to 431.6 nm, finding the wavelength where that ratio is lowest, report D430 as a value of 430.121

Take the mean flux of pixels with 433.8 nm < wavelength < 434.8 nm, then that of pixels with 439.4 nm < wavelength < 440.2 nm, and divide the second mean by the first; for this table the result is 1.08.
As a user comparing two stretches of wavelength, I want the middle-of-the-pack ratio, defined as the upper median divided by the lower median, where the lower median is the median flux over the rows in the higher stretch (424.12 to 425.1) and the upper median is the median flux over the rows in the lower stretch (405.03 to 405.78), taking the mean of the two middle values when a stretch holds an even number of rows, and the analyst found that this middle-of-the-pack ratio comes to 0.90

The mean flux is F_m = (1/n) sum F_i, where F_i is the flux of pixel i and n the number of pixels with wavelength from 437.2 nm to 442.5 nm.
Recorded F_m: 13.3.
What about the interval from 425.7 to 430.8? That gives 10.7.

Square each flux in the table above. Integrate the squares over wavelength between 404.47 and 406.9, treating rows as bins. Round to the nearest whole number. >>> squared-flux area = 277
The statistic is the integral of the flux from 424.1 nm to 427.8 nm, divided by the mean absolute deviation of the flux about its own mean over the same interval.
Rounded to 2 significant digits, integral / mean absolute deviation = 58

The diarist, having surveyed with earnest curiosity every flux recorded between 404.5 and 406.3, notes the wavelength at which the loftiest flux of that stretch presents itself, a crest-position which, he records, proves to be 405.313 nm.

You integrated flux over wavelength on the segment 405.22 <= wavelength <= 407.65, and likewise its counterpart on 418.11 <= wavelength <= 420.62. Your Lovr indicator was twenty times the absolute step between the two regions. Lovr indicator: 64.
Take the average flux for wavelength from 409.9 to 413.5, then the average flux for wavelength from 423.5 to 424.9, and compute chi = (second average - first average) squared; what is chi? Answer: 2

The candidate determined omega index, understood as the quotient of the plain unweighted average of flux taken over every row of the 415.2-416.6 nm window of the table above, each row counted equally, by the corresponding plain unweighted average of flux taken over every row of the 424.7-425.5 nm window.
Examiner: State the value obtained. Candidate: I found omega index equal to 0.90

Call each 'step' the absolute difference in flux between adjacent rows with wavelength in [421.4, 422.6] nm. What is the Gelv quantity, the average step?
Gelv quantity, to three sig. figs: 1.20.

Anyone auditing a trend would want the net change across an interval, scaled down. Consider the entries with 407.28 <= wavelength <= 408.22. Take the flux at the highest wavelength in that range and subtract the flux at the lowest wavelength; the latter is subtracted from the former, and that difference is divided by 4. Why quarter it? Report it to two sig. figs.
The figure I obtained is 0.67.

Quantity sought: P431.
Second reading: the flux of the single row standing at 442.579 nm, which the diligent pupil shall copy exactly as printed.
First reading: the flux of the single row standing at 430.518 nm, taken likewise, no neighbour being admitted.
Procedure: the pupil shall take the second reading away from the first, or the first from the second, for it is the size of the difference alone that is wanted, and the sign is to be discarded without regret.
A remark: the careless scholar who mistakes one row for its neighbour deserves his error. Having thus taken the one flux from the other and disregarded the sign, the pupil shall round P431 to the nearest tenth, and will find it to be 7.2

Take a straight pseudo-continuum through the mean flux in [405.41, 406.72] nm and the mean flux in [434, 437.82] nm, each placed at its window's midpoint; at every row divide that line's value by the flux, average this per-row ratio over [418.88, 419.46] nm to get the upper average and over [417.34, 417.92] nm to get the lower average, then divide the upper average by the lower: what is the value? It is 0.99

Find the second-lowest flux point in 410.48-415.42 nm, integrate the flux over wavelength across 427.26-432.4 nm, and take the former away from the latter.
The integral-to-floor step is 46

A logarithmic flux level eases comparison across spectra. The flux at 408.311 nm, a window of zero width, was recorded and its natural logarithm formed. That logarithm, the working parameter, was 2.59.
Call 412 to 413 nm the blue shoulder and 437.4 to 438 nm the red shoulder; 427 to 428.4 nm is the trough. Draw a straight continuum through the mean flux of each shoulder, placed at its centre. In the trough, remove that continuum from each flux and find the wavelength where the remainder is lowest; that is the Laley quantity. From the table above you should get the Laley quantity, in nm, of 427.160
